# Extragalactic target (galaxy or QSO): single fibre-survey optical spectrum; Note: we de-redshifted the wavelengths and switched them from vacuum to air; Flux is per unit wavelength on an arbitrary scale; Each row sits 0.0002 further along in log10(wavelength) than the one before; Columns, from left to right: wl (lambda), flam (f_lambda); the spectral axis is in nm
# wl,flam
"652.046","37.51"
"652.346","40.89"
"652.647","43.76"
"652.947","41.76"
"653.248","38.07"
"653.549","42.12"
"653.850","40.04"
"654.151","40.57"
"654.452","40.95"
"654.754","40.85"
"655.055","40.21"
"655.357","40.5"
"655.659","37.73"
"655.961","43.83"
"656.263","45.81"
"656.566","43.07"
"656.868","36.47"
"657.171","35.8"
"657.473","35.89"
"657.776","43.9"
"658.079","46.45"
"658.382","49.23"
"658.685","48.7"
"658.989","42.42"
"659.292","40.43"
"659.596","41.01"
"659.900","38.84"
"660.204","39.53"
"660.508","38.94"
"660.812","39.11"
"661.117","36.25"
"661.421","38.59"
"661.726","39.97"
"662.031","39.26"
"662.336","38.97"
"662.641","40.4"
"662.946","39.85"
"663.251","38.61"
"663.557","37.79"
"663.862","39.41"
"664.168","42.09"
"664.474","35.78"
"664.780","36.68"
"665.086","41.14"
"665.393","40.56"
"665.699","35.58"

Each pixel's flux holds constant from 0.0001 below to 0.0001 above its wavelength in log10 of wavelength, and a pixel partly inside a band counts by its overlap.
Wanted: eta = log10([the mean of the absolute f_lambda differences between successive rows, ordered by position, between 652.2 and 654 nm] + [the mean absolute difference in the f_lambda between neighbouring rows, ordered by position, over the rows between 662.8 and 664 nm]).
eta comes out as 0.62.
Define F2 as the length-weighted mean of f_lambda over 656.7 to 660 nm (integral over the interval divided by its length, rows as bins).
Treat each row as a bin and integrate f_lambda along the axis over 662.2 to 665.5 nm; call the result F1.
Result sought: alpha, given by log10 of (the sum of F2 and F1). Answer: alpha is 2.233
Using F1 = 129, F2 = 41.8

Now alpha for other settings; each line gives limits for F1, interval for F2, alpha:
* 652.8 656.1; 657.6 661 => 2.247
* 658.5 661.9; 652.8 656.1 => 2.250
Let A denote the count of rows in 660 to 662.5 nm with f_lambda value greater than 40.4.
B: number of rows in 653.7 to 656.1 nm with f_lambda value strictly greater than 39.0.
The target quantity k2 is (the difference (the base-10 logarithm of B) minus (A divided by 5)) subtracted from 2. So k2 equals 1.15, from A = 0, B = 7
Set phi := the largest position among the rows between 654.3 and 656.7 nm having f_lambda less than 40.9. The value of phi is 655.659 nm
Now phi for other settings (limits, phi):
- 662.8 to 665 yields 664.780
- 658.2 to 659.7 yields 659.292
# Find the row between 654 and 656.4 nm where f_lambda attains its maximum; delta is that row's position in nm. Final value 656.263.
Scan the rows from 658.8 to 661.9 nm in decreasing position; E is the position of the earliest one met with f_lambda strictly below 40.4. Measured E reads 661.726 nm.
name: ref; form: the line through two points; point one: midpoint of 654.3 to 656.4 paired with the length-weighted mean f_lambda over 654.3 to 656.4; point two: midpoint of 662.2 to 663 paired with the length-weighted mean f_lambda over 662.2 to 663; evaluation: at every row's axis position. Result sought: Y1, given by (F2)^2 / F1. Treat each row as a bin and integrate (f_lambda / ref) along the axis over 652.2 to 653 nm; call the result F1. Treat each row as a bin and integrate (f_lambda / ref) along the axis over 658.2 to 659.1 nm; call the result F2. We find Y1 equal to 1.35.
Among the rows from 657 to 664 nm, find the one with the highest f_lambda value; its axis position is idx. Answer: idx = 658.382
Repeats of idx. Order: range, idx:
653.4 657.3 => 656.263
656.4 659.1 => 658.382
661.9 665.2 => 664.168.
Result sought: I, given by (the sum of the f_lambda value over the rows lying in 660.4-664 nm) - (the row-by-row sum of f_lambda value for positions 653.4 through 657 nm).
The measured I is -25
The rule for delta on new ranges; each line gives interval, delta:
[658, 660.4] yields 658.382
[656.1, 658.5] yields 658.382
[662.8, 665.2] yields 664.168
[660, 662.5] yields 661.726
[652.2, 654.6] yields 652.647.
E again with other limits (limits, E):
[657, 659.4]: 657.473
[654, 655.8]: 655.659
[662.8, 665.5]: 664.780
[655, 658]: 657.473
